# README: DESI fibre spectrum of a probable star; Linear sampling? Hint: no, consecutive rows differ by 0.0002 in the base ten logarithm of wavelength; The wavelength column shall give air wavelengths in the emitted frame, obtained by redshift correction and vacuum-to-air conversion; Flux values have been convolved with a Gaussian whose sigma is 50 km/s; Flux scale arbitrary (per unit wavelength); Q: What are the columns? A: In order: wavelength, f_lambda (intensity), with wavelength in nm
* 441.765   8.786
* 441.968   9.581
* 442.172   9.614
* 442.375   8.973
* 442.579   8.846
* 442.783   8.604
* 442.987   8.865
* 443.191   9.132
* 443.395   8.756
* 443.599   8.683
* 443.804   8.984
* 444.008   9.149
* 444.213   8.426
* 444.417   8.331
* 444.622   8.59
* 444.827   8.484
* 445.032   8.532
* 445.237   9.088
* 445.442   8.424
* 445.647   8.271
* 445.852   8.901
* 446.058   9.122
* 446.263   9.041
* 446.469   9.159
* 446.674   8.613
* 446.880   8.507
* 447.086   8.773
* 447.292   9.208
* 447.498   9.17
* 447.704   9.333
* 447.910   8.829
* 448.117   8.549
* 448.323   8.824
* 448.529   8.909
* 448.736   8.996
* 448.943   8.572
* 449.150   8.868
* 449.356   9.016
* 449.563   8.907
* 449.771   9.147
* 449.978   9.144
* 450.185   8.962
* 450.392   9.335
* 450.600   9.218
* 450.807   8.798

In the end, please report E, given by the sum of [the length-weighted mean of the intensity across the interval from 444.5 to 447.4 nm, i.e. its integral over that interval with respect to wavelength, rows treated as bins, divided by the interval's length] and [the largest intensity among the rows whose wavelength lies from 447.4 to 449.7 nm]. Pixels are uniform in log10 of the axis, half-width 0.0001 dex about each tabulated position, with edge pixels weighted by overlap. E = 18.09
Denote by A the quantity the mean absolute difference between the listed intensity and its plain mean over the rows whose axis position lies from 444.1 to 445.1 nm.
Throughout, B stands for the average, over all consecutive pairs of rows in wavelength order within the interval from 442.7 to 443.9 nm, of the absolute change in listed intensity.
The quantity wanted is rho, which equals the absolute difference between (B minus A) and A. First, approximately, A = 0.08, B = 0.26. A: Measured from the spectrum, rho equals 0.11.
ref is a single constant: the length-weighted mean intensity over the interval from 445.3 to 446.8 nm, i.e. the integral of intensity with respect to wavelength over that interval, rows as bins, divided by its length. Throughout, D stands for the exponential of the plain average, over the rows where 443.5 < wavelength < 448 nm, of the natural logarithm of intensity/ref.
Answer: 1.00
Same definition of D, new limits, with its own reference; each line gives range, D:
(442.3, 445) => 1.00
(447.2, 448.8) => 1.02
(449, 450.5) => 1.03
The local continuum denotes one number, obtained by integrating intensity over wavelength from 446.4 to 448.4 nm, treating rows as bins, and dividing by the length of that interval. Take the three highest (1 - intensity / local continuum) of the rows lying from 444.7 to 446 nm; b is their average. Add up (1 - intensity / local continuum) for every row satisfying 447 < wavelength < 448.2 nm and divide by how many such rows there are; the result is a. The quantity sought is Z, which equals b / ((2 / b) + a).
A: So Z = 0.0016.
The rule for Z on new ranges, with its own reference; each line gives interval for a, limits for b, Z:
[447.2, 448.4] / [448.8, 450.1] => 0.0001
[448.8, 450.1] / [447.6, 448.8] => 0.0002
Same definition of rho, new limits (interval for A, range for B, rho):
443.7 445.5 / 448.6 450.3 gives 0.34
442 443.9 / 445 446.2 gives 0.03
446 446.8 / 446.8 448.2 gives 0.09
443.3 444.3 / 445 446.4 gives 0.04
